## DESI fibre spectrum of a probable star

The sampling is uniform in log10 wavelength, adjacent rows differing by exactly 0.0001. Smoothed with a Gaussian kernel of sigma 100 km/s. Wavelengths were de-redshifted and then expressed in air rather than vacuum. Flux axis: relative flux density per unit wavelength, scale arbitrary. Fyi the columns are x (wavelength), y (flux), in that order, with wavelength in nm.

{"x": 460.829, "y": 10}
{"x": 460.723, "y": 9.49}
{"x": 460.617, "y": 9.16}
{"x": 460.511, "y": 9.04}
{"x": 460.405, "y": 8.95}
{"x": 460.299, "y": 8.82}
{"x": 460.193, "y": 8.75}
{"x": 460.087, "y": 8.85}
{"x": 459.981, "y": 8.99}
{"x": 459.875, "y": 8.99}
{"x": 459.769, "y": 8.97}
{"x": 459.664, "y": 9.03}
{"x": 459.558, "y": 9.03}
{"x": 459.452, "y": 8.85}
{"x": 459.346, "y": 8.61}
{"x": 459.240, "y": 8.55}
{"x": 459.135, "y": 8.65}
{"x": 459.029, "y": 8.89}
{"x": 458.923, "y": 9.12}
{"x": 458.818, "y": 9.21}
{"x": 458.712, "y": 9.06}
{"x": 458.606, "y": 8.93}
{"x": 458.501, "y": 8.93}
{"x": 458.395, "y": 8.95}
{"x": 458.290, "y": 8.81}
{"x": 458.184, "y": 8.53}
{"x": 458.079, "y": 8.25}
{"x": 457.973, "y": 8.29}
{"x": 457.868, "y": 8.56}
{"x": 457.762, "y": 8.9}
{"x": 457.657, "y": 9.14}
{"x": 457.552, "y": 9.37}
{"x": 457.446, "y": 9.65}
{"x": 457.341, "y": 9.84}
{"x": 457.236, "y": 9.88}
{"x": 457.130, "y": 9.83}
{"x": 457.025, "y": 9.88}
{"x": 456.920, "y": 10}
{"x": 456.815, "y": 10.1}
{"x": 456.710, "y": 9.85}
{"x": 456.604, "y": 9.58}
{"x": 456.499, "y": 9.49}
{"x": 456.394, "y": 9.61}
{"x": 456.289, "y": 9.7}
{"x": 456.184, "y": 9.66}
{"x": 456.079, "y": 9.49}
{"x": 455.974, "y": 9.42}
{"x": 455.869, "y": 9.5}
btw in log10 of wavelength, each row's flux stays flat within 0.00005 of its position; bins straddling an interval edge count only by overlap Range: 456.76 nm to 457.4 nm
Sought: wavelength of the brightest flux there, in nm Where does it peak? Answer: 456.815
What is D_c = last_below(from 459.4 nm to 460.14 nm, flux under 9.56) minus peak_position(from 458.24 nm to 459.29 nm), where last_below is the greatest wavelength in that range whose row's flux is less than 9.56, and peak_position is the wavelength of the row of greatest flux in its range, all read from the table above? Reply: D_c 1.27 nm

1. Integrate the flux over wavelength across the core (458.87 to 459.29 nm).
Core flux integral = 3.7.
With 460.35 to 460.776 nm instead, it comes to 3.9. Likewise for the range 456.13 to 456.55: 4.0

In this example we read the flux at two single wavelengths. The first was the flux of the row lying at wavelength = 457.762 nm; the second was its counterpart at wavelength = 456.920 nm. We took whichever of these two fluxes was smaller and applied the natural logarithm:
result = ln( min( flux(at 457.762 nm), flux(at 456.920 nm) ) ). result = 2.186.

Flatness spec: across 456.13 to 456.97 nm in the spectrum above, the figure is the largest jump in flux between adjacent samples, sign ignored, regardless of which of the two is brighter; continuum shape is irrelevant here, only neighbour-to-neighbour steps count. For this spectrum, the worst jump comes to 0.270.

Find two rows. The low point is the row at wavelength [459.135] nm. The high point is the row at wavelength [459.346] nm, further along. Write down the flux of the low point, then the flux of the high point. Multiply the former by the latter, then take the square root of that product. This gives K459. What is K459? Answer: 8.6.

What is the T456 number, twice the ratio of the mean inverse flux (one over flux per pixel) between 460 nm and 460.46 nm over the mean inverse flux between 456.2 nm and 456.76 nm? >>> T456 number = 2.18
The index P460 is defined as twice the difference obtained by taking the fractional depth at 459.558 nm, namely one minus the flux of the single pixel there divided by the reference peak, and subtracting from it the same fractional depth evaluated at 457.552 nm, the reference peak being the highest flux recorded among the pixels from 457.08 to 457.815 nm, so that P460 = 0.07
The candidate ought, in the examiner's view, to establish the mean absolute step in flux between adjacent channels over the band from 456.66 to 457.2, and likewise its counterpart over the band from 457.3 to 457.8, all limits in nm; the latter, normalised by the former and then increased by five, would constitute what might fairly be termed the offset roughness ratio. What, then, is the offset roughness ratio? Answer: 6.81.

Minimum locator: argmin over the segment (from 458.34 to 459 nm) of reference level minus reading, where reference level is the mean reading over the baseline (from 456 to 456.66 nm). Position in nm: 458.818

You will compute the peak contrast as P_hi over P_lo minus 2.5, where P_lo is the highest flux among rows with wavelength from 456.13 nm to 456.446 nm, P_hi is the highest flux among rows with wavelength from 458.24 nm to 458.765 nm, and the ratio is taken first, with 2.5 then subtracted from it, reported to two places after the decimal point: -1.57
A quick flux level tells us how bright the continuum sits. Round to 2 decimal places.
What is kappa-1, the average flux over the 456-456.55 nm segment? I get 9.59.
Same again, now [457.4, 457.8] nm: 9.27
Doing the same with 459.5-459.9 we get 9.01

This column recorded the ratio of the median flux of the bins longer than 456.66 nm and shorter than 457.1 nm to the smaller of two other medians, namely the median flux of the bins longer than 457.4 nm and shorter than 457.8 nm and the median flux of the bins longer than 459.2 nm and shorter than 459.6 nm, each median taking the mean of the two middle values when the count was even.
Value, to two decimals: 1.14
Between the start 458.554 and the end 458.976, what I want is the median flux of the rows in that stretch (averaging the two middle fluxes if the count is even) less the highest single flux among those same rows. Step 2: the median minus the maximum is -0.12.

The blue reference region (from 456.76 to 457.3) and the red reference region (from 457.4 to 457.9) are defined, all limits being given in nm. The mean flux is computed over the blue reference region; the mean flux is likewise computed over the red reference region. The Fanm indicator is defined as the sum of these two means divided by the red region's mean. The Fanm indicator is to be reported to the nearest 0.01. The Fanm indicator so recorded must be 2.09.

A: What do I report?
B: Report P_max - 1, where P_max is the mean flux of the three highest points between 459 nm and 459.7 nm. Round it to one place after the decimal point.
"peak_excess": 8.0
